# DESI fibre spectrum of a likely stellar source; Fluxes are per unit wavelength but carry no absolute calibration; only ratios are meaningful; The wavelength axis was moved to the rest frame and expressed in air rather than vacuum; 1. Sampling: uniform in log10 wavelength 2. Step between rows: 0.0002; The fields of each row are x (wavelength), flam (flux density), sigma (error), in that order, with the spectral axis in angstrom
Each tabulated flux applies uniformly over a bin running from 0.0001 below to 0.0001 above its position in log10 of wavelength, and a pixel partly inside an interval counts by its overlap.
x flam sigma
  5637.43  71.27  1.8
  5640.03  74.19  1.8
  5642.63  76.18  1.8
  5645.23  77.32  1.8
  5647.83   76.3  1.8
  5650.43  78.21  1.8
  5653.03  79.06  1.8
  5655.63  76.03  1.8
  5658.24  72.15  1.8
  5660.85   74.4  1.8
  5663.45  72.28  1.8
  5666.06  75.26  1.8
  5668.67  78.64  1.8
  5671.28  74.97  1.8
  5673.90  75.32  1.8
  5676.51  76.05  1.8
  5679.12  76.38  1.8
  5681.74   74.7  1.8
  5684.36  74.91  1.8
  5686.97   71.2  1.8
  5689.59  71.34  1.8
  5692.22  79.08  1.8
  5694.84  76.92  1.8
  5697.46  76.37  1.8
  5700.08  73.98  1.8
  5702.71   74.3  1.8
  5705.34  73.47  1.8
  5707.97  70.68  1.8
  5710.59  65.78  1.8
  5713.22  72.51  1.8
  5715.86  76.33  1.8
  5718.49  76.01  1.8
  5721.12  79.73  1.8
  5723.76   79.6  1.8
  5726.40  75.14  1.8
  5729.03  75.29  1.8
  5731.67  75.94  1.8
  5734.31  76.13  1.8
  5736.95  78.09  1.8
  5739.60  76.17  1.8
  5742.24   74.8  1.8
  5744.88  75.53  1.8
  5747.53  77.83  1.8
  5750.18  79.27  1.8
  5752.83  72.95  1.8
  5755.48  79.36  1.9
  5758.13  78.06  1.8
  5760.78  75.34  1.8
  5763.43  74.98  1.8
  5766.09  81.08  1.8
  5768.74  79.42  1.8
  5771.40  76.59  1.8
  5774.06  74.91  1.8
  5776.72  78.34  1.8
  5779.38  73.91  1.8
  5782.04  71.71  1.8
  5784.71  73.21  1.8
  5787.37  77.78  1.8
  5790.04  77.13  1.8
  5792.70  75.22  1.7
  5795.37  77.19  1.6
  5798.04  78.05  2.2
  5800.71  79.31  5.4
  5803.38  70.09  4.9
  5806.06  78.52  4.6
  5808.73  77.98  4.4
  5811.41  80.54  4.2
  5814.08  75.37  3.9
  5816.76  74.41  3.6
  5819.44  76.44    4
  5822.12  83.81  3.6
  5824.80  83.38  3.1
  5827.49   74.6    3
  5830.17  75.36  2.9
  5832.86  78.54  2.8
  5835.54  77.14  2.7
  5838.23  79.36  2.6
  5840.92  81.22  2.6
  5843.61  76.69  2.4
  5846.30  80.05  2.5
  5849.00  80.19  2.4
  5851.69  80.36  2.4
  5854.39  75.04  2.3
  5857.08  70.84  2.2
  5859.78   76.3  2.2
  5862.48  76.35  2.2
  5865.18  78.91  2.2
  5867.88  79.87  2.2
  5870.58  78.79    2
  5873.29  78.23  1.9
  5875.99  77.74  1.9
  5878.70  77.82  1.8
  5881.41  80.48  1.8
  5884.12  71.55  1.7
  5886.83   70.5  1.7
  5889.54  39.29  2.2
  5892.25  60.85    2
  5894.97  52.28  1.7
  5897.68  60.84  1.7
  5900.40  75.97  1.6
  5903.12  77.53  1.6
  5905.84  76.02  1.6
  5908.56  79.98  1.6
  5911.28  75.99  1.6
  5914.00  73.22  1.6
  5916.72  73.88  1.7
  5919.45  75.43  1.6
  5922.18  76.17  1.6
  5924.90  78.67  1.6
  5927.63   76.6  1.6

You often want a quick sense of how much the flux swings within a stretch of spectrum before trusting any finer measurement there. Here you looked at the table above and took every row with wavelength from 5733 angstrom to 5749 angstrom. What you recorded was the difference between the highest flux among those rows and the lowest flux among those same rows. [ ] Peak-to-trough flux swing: 3.3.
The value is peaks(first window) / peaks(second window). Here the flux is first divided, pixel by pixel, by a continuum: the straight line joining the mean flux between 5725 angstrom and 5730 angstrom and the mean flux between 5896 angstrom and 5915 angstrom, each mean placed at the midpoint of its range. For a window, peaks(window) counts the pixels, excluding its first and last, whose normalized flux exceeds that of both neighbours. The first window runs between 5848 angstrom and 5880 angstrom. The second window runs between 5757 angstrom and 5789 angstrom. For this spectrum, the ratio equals 1.0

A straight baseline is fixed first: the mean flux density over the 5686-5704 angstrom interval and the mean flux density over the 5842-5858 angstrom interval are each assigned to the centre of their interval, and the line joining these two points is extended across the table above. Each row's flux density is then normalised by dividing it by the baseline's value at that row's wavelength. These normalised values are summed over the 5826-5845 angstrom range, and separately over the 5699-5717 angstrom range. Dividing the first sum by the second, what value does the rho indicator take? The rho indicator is 1.0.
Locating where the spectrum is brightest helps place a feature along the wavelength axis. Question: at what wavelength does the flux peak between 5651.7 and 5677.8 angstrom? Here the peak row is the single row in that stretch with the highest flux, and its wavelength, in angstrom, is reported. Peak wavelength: 5653.03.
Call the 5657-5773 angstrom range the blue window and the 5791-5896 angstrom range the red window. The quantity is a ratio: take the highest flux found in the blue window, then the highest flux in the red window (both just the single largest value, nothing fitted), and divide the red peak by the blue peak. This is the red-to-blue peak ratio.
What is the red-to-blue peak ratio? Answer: 1.03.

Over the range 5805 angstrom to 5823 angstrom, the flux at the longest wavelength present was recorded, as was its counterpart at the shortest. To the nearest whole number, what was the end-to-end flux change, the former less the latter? 5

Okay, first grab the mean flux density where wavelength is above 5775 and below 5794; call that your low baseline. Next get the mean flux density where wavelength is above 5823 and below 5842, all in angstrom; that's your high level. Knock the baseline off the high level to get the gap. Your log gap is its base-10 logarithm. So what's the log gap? 0.5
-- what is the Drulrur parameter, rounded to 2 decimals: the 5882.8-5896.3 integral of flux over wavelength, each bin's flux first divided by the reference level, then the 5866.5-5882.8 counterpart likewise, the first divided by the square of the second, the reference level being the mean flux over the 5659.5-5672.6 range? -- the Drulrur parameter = 0.04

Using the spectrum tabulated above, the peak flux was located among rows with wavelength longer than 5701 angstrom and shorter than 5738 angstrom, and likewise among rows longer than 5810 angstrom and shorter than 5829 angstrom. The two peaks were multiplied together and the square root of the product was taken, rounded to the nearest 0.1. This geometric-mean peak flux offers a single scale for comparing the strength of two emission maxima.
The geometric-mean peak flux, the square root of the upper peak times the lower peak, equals 81.7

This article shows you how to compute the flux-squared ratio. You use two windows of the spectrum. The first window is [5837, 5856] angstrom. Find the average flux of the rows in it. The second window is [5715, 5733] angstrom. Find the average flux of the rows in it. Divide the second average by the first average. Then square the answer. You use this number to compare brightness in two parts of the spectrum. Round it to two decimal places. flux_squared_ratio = 0.95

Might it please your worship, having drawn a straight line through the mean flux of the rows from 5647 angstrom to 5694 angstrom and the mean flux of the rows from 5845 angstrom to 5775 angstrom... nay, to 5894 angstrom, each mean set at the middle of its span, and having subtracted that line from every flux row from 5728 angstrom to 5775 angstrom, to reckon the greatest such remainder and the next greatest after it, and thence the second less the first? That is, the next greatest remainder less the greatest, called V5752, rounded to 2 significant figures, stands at -1.6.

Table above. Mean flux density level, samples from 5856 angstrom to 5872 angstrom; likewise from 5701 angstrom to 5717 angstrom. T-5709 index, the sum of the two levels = 149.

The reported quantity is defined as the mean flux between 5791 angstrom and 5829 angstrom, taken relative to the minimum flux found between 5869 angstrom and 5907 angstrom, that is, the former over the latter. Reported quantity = 1.97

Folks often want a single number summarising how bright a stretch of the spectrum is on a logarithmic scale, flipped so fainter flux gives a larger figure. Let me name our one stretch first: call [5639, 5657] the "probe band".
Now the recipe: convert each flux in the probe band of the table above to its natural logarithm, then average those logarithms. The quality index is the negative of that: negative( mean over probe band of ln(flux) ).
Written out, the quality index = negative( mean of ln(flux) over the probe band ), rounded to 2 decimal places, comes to -4.34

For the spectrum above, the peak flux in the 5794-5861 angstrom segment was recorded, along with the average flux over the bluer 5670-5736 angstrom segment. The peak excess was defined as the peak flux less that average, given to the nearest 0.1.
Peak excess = 8.9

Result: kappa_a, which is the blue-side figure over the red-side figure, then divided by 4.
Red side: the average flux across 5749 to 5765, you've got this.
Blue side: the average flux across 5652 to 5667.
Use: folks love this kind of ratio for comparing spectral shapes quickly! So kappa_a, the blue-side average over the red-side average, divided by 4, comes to 0.244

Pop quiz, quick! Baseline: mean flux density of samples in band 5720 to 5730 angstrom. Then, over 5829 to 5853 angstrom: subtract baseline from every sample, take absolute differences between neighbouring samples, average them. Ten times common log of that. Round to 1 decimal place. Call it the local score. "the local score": 3.2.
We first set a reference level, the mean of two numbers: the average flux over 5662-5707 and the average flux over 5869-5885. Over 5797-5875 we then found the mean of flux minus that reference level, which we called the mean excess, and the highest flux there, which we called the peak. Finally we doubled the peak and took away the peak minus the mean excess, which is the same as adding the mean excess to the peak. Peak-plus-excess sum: 85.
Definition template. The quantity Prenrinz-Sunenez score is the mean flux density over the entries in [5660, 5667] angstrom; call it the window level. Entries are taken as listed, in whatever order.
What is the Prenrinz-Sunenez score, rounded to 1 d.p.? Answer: 74.0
